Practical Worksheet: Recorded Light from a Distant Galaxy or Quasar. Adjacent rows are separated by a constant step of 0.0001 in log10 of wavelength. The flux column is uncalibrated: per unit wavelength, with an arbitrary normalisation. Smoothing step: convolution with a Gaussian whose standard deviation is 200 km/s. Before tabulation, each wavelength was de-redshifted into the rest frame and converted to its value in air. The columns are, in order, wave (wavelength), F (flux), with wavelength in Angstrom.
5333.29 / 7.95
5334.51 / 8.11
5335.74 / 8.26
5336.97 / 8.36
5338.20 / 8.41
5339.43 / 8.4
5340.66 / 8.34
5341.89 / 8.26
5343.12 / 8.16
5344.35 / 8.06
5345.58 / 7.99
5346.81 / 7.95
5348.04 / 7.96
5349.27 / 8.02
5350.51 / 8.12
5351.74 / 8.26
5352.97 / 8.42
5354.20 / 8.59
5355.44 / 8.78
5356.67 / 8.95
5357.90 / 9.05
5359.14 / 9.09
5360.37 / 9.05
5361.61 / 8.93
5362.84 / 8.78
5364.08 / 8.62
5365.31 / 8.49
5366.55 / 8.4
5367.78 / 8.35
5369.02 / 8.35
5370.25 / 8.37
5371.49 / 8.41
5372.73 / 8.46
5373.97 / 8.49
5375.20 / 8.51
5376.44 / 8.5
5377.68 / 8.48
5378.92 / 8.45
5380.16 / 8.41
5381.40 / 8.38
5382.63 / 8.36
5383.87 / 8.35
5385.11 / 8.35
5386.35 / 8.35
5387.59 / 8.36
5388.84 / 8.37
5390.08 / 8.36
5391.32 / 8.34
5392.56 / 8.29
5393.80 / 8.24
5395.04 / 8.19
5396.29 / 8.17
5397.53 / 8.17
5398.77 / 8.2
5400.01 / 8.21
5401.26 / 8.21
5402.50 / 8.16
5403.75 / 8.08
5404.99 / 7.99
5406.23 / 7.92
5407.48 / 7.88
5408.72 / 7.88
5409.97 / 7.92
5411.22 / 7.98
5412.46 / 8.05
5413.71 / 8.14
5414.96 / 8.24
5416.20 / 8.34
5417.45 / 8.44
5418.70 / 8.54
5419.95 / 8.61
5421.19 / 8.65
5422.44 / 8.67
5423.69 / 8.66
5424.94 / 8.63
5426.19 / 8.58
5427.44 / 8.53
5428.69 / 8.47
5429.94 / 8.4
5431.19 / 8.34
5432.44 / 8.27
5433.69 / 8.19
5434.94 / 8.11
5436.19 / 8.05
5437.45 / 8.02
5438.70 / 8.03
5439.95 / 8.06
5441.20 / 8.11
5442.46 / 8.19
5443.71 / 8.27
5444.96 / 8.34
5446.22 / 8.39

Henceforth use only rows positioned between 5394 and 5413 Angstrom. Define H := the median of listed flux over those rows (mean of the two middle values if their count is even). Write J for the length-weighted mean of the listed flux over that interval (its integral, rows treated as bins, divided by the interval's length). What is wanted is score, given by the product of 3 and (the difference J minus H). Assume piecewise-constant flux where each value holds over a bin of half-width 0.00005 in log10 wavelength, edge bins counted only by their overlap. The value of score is -0.02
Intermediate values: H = 8.08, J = 8.07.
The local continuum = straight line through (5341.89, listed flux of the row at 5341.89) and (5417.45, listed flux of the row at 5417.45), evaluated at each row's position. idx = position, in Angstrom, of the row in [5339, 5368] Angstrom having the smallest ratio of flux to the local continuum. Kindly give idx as 5346.81 Angstrom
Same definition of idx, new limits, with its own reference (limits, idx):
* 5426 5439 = 5437.45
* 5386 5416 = 5408.72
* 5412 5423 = 5412.46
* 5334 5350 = 5346.81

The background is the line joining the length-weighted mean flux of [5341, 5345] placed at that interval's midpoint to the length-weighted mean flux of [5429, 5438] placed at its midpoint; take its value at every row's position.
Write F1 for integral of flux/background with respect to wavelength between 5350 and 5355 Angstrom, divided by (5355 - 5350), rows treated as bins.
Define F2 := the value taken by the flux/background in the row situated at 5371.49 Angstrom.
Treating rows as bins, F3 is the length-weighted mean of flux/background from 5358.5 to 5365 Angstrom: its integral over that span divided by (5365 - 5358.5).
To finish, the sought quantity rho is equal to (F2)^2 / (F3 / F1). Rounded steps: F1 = 1.023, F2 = 1.03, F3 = 1.08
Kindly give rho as 1.00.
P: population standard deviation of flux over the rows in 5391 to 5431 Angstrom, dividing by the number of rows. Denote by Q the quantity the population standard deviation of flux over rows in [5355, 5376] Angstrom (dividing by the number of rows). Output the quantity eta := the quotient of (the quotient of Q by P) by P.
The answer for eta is 4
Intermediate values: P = 0.24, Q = 0.27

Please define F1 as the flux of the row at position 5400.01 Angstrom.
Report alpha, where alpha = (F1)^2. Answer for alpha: 67.4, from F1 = 8.21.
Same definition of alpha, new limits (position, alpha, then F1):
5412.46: 64.8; 8.05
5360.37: 81.9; 9.05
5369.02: 69.7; 8.35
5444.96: 69.6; 8.34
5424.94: 74.5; 8.63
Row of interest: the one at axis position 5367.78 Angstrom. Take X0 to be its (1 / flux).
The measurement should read 0.120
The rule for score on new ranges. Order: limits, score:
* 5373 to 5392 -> 0.10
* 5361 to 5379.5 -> 0.08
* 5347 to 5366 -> -0.09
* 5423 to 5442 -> 0.07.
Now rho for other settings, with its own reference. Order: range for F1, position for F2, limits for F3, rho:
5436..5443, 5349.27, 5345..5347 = 0.97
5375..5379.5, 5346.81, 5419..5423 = 0.93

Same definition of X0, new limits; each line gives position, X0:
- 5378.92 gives 0.118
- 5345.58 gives 0.125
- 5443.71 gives 0.121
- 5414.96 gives 0.121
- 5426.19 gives 0.117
